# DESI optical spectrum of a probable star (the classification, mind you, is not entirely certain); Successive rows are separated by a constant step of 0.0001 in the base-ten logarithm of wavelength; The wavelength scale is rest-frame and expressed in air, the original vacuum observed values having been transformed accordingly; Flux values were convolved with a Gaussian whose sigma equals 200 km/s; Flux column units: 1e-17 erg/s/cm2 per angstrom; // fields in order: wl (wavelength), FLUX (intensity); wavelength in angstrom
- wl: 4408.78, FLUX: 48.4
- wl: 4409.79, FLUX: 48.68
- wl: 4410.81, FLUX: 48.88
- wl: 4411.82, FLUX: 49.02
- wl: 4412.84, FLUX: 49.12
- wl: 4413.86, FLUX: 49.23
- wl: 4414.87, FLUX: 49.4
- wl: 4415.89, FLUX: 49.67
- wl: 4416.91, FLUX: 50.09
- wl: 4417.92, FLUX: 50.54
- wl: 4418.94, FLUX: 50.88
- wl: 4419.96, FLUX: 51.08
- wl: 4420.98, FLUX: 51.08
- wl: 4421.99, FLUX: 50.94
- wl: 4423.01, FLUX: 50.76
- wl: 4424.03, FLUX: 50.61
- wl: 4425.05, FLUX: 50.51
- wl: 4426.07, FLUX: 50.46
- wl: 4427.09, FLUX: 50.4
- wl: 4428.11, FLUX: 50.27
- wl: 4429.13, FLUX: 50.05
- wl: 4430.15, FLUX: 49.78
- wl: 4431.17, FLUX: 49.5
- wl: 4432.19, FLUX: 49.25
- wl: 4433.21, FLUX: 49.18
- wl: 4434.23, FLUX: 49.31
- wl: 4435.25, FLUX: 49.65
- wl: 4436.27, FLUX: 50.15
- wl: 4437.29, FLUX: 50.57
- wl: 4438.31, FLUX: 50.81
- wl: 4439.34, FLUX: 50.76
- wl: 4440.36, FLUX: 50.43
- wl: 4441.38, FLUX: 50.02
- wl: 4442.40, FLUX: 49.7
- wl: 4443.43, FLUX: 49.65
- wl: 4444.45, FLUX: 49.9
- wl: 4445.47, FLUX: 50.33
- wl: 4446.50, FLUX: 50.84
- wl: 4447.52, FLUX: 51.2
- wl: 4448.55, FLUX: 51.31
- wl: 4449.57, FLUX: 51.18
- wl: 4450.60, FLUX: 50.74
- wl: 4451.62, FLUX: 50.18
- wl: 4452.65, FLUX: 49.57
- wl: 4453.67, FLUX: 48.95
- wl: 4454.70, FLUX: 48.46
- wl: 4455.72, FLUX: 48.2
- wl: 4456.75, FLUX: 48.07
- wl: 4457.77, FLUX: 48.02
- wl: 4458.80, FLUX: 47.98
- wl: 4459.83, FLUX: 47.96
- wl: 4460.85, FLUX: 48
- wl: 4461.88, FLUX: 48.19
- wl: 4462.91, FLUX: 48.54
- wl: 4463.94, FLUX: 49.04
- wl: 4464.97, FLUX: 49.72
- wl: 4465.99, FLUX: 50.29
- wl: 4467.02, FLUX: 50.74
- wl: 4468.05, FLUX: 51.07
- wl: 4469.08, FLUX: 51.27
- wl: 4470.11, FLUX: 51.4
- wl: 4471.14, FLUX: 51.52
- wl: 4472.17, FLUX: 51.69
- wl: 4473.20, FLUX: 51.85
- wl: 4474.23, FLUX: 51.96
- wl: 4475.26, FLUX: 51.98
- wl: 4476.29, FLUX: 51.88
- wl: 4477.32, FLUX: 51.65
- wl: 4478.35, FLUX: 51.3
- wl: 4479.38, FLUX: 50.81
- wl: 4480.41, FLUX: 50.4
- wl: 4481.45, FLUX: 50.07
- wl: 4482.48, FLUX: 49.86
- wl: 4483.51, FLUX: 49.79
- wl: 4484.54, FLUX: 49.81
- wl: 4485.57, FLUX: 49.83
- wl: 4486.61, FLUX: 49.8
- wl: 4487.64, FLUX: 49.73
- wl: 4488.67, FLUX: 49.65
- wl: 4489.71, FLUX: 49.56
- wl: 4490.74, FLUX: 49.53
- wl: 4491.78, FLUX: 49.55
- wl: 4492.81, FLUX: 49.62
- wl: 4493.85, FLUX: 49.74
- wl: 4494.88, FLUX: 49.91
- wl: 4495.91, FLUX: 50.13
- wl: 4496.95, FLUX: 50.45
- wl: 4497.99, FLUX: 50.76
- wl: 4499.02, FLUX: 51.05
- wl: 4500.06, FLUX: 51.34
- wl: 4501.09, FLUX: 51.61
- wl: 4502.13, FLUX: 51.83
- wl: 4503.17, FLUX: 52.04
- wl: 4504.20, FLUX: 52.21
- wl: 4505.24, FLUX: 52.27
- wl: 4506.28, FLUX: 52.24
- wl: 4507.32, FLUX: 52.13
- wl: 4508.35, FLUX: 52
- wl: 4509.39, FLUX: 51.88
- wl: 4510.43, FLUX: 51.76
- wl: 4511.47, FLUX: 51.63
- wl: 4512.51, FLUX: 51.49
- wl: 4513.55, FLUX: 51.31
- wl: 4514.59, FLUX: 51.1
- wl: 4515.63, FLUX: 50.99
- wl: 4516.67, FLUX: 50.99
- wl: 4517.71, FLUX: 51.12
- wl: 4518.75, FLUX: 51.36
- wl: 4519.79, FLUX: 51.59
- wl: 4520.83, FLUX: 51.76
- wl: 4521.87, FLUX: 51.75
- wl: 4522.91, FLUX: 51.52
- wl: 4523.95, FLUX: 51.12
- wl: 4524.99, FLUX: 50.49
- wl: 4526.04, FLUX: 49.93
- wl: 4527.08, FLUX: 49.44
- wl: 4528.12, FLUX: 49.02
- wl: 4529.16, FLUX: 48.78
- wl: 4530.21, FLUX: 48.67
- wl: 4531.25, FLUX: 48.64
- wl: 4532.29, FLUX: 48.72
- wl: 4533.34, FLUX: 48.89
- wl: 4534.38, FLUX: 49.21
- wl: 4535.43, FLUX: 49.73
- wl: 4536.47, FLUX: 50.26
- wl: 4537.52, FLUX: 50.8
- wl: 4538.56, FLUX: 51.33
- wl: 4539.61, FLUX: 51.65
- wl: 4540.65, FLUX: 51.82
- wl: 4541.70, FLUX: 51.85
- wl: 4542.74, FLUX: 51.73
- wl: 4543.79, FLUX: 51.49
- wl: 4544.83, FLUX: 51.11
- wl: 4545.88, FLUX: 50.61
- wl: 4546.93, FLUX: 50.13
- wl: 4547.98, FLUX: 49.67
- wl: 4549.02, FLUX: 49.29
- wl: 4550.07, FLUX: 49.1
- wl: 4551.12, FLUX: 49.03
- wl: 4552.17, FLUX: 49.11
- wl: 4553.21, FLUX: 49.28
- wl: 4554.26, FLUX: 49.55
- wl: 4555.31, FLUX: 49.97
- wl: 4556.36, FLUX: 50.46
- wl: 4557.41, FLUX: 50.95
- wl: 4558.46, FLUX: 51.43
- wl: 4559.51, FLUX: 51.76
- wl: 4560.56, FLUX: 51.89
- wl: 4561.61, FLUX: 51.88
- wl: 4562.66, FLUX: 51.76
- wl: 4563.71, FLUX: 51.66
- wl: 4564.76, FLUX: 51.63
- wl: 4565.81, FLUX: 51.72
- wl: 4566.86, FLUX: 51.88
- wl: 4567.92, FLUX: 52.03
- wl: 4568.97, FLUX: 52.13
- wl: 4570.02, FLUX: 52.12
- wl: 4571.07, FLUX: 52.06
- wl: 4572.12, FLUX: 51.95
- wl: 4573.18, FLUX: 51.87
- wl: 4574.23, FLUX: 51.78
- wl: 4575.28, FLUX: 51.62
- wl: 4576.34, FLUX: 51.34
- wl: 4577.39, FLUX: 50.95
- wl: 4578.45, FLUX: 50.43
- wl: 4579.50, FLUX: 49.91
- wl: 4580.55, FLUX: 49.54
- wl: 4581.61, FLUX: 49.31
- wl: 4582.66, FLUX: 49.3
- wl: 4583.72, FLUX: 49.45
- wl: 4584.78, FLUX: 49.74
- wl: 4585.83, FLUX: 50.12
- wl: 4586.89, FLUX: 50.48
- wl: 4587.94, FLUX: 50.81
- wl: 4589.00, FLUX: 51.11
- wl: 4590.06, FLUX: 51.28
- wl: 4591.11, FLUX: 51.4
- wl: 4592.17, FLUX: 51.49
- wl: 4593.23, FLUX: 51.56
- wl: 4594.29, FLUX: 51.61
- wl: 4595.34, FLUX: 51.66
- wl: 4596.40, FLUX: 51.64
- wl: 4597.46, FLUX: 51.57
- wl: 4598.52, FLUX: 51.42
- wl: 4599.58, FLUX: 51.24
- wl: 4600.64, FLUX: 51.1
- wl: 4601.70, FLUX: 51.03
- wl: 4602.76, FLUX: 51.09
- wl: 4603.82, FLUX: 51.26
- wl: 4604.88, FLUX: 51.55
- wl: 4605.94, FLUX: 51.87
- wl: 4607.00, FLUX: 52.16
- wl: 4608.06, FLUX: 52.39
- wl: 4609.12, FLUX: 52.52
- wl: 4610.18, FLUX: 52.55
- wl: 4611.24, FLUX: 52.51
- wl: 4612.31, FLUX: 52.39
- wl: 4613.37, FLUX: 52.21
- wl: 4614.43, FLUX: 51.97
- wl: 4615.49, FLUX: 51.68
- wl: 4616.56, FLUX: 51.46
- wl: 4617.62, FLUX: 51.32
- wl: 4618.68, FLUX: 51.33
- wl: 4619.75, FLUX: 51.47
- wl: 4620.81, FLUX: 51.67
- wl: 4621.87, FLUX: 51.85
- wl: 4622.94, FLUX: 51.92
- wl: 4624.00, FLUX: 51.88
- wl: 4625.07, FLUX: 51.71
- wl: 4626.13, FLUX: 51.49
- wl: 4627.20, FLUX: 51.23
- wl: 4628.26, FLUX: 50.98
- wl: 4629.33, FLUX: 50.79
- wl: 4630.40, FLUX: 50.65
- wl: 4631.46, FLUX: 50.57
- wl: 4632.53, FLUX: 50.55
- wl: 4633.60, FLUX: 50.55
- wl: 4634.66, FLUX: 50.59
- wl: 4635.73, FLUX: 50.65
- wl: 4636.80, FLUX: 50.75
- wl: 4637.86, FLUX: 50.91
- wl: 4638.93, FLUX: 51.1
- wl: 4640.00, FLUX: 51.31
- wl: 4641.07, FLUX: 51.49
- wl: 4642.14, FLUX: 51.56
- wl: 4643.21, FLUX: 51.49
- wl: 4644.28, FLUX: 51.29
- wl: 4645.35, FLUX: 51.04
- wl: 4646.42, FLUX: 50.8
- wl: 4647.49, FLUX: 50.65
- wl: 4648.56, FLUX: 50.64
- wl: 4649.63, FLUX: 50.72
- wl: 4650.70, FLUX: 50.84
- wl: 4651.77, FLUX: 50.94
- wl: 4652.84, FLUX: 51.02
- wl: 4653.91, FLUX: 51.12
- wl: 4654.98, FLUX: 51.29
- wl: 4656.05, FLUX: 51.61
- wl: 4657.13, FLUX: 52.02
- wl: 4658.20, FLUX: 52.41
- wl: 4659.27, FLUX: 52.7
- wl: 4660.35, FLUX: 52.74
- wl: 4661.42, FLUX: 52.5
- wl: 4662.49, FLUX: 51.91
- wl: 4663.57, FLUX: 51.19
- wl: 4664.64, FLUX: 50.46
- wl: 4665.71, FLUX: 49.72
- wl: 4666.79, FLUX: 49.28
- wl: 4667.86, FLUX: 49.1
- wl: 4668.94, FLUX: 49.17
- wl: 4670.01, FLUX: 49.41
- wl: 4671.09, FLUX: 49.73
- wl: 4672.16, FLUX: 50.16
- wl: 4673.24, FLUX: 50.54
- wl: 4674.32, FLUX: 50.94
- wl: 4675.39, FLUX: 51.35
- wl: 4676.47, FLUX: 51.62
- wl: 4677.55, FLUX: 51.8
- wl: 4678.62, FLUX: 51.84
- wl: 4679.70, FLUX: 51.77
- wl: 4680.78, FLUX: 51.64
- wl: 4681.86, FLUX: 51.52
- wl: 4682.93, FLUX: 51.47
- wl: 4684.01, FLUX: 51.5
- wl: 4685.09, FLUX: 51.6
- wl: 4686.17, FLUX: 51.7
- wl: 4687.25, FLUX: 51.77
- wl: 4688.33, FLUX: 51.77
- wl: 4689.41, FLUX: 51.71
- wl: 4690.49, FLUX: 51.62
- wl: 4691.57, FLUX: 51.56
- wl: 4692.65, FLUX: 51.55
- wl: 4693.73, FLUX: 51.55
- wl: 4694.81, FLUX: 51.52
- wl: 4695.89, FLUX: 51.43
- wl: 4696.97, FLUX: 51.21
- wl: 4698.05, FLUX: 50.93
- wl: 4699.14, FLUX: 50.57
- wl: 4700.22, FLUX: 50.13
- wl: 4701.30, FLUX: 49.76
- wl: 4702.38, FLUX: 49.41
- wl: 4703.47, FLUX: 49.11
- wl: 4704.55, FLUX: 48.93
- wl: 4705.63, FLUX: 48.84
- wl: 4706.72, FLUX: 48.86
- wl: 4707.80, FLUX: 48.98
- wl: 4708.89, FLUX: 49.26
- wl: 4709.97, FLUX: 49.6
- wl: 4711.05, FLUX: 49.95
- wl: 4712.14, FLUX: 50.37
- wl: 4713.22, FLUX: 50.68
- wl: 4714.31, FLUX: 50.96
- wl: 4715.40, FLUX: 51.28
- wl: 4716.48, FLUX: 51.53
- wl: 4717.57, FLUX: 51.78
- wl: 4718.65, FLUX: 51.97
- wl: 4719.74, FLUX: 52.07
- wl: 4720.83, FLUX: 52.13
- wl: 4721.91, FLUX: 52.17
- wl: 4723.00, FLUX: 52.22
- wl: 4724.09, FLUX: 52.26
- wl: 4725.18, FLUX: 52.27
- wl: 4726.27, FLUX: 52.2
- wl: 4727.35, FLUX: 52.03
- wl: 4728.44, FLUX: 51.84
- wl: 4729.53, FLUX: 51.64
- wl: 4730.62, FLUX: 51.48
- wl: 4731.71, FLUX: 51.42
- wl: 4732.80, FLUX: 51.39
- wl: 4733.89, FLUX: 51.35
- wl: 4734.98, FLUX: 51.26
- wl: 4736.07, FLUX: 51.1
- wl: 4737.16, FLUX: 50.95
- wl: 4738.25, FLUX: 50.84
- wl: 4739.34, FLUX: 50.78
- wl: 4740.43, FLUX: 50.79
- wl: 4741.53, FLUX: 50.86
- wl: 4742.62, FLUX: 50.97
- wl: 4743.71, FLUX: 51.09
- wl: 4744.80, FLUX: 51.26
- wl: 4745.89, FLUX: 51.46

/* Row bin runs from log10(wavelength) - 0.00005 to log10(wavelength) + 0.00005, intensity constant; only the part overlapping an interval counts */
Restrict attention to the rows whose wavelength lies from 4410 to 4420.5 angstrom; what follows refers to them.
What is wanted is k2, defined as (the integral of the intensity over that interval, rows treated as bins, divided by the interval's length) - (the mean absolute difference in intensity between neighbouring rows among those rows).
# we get 49.5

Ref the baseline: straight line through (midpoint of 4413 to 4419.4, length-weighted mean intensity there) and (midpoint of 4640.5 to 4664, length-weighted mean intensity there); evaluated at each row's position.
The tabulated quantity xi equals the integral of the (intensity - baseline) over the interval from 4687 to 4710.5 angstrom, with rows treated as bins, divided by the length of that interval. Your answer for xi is -1.3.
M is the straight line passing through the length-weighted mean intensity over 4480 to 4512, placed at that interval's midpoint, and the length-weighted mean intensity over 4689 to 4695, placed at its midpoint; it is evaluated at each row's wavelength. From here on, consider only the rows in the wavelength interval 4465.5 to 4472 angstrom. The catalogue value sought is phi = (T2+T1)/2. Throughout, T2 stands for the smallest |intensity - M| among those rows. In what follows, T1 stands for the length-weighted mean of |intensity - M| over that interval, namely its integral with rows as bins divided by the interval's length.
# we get 0.37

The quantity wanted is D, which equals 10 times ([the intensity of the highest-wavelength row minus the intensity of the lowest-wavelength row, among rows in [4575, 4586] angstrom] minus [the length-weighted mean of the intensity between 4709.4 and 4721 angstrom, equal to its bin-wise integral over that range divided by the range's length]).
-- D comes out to -526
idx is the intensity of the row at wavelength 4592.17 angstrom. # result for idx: 51.49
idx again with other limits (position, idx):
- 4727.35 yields 52.03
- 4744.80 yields 51.26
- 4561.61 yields 51.88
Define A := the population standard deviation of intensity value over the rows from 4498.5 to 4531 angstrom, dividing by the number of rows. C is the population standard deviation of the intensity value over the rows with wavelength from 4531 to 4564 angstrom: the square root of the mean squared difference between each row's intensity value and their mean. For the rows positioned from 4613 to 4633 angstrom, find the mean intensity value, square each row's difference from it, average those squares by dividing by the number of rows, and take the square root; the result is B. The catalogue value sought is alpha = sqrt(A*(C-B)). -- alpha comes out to 0.79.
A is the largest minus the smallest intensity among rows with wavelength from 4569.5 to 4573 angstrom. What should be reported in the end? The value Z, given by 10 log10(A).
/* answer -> -8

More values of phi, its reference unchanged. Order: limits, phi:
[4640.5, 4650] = 0.25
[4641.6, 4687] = 0.36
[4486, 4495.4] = 0.90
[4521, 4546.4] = 0.58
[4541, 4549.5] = 0.50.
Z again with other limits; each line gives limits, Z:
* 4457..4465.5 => 2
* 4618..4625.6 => -2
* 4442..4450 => 2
